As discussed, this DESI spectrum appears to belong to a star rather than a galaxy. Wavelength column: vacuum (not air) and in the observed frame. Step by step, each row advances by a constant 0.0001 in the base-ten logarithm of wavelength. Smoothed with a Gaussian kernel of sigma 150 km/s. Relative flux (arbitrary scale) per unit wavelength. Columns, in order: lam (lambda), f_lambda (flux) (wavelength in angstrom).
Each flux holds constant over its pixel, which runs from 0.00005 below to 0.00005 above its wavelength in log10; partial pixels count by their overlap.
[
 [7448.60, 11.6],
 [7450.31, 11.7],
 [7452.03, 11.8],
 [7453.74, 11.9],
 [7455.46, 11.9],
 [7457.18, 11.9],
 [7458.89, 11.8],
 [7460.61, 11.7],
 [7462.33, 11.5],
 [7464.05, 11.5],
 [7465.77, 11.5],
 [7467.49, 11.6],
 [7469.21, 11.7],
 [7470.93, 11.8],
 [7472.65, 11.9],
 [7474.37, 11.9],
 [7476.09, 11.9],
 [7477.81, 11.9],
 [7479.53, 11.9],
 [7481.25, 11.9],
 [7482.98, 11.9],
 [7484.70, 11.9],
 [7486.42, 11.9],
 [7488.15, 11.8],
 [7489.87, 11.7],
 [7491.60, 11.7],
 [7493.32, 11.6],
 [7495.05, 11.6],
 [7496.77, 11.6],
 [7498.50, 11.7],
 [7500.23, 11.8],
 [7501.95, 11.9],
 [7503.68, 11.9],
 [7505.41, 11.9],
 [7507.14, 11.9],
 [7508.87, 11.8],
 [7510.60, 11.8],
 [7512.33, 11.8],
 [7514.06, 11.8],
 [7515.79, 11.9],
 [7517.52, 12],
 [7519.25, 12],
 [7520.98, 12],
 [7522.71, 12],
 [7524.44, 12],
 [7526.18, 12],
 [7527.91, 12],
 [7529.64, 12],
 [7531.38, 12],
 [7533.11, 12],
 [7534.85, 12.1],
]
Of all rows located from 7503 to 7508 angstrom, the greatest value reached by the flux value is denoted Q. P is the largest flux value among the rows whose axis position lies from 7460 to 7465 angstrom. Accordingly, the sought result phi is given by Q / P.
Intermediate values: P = 11.7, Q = 11.9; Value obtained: 1.02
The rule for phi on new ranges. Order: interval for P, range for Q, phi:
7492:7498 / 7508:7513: 1.02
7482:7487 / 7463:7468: 0.97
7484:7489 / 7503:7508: 1.00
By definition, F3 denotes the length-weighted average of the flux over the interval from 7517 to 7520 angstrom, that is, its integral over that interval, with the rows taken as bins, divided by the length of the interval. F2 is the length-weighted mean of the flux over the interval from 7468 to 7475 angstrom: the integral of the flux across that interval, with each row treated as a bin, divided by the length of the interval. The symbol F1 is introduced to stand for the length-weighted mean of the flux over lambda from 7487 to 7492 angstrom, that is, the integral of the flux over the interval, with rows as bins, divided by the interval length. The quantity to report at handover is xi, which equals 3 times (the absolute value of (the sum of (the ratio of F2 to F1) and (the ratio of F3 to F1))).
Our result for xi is 6.09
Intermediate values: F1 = 11.7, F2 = 11.8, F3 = 12.0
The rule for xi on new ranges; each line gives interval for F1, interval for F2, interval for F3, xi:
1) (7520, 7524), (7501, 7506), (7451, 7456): 5.93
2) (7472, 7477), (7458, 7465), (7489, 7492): 5.88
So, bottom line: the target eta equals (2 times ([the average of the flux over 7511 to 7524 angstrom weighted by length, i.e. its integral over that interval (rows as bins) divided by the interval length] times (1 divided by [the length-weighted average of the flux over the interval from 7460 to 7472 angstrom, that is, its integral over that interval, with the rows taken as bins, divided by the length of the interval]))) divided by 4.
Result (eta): 0.514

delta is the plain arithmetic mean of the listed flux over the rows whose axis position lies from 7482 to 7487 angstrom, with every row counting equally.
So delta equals 11.9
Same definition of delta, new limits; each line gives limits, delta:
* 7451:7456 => 11.9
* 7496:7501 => 11.7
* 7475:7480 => 11.9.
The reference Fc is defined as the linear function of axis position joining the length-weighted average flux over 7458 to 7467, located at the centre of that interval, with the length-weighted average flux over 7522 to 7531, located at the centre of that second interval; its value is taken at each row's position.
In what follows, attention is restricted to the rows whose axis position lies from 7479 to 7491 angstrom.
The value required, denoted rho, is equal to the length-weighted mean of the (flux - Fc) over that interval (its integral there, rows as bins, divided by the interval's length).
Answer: 0.11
